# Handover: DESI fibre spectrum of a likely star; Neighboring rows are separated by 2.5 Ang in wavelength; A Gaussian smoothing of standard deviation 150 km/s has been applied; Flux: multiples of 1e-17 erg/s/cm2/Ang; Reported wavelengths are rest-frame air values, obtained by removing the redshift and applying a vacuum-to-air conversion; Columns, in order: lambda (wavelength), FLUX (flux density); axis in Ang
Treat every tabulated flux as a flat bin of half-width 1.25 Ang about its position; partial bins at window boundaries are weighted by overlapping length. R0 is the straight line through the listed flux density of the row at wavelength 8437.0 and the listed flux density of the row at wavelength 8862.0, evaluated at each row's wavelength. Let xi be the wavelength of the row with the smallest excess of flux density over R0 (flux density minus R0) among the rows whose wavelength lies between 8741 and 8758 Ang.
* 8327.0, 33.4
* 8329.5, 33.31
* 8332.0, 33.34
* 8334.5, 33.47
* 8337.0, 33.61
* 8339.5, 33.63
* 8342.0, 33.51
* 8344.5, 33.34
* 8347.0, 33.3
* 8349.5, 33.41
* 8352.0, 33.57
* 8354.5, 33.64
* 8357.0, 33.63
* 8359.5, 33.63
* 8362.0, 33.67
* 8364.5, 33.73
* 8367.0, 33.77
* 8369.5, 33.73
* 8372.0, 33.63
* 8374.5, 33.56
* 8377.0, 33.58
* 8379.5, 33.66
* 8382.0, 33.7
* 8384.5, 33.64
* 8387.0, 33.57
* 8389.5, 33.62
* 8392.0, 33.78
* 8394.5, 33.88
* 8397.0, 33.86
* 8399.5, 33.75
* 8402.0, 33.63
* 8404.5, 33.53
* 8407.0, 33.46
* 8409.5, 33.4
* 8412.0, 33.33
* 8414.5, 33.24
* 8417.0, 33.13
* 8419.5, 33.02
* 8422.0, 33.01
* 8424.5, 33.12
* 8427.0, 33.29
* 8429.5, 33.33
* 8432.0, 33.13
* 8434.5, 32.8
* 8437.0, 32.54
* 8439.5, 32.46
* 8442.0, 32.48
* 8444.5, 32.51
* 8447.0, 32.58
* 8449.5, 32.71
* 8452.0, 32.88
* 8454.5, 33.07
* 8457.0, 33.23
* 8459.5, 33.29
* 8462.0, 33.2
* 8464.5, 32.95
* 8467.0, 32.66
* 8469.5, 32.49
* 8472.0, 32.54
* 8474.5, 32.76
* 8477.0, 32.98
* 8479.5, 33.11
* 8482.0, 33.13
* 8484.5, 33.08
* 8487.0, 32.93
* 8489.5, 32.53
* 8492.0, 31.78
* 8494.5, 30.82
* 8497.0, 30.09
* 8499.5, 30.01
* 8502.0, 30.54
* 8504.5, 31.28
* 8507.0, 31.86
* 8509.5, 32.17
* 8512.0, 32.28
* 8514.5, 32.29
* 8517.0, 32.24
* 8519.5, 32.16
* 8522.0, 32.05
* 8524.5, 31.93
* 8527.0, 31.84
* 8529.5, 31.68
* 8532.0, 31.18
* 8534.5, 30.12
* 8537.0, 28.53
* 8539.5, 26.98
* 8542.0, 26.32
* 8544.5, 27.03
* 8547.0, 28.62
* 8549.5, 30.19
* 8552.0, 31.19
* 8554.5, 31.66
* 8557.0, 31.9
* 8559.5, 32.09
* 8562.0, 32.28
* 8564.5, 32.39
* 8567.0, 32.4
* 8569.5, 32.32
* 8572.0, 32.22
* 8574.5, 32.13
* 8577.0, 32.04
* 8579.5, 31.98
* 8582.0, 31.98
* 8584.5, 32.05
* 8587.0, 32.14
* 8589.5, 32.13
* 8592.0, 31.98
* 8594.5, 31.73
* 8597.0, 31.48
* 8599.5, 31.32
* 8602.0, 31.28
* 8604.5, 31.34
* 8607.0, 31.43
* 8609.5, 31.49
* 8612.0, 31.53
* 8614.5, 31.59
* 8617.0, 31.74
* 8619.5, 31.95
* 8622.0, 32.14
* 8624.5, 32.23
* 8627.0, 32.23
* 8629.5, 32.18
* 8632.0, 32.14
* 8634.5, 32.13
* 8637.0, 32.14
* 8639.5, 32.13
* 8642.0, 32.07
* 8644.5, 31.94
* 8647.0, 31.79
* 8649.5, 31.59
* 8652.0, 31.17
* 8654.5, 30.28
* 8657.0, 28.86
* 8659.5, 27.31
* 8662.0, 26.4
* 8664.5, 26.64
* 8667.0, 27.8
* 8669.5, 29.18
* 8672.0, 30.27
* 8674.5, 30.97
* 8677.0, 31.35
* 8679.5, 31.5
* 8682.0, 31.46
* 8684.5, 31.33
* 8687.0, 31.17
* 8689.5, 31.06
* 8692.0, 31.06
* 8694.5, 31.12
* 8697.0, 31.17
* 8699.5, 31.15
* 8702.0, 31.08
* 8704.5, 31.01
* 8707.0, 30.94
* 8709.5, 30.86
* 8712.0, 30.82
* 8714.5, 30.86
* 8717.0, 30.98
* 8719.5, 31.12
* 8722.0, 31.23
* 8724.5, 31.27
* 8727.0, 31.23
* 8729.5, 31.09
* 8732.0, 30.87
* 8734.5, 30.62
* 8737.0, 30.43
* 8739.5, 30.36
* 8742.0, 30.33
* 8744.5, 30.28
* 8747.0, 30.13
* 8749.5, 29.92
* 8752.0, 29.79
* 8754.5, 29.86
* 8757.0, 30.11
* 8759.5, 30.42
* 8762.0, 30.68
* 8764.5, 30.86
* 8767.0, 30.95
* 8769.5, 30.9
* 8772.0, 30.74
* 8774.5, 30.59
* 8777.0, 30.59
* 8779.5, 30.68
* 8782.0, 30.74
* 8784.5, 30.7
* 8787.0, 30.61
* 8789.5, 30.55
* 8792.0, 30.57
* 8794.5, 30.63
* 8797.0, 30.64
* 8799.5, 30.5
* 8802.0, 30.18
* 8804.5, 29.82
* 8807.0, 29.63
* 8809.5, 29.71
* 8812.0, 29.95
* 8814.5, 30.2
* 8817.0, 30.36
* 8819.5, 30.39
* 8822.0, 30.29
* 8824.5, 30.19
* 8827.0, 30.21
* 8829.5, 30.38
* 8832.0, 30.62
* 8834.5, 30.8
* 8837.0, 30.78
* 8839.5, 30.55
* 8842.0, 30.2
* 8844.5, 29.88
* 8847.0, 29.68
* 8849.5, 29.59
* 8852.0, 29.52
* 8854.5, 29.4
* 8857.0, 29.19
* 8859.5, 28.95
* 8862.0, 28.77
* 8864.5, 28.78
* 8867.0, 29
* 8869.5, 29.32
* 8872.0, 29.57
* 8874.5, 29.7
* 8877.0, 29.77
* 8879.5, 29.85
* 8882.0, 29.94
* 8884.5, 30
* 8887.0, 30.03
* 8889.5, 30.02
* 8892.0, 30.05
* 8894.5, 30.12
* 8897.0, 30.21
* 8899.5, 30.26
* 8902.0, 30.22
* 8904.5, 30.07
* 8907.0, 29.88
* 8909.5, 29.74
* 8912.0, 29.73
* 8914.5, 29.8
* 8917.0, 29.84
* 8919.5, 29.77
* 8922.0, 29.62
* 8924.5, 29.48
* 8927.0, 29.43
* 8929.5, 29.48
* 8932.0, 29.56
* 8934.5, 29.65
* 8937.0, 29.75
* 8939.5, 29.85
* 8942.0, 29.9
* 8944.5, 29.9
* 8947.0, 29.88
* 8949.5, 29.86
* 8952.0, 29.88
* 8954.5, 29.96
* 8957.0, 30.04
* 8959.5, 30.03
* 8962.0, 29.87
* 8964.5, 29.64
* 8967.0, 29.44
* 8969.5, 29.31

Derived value 8752.0 Ang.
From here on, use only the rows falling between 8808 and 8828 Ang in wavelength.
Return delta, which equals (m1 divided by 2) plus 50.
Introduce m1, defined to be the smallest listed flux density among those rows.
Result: 64.9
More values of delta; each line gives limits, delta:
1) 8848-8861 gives 64.5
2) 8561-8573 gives 66.1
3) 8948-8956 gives 64.9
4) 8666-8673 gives 63.9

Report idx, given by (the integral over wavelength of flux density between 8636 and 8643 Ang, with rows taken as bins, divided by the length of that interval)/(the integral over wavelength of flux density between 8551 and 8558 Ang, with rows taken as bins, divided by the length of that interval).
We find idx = 1.017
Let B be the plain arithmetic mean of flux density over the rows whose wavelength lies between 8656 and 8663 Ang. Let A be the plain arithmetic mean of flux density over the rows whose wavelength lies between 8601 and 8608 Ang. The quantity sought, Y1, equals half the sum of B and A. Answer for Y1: 29.4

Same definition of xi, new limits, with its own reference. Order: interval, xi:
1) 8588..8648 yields 8602.0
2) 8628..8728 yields 8662.0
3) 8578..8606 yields 8602.0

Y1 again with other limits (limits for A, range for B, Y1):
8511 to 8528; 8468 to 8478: 32.4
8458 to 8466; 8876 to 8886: 31.5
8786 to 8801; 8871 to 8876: 30.1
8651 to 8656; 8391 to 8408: 32.2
